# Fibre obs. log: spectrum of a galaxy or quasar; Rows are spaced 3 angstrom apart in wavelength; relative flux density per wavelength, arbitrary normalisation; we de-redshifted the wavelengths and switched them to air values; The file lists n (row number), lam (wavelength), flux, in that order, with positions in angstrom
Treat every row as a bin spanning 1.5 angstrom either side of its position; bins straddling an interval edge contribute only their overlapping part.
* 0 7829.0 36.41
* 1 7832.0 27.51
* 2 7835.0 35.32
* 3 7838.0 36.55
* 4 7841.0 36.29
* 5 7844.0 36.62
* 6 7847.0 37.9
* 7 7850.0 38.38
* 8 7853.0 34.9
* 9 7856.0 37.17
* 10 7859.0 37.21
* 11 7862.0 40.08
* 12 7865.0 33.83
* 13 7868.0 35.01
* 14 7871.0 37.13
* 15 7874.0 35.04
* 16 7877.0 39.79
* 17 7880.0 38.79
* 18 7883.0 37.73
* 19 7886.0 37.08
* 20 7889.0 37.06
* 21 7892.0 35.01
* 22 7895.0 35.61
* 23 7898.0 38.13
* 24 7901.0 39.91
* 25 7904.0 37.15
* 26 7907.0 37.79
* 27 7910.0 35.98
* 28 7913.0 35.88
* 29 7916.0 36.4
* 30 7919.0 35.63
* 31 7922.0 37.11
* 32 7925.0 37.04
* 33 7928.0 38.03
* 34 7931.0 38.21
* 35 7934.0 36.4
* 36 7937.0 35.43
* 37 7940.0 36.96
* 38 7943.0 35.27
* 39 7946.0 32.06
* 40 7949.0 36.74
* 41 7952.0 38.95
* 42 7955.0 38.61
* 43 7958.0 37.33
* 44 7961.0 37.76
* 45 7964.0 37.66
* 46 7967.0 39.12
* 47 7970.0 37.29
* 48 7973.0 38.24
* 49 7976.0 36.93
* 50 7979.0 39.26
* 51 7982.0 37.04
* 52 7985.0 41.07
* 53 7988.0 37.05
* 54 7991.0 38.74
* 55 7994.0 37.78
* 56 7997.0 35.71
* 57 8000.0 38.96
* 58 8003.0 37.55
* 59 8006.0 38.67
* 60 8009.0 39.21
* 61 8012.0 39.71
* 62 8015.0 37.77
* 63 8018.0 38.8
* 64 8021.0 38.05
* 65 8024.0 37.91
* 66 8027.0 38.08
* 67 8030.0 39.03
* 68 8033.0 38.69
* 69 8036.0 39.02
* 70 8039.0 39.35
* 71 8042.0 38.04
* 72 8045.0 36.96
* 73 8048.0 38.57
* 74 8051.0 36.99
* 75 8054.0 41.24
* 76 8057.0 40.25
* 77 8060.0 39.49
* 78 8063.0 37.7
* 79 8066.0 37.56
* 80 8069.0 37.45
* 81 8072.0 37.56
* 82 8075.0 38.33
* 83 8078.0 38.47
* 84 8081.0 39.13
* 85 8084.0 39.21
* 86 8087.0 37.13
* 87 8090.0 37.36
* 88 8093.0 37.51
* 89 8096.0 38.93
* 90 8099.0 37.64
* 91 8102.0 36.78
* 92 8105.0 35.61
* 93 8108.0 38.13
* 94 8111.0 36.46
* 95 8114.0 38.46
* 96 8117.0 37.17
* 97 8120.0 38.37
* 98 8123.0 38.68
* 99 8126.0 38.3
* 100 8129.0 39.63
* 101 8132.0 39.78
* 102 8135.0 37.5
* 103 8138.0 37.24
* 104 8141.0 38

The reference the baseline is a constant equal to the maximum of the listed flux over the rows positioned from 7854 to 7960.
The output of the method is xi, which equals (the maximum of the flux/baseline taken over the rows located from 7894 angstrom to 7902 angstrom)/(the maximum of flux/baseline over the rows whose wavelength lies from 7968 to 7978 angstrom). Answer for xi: 1.04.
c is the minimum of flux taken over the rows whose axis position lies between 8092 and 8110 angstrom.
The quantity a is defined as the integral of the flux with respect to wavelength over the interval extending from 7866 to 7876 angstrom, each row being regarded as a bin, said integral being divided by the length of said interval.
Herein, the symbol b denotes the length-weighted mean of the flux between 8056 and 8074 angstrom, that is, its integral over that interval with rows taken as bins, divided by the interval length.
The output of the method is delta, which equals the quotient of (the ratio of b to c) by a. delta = 0.0300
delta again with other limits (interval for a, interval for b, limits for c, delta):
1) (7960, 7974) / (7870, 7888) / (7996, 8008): 0.0277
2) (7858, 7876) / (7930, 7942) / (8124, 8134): 0.0262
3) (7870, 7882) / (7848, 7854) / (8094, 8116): 0.0275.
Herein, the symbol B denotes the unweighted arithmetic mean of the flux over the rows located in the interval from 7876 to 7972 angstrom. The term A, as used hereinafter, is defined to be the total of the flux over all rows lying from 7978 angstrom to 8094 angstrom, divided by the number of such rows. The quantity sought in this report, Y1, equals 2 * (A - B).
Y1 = 2.5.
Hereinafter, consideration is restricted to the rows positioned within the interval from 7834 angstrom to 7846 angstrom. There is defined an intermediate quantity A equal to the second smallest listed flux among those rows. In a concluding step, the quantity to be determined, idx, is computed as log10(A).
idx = 1.56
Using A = 36.29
